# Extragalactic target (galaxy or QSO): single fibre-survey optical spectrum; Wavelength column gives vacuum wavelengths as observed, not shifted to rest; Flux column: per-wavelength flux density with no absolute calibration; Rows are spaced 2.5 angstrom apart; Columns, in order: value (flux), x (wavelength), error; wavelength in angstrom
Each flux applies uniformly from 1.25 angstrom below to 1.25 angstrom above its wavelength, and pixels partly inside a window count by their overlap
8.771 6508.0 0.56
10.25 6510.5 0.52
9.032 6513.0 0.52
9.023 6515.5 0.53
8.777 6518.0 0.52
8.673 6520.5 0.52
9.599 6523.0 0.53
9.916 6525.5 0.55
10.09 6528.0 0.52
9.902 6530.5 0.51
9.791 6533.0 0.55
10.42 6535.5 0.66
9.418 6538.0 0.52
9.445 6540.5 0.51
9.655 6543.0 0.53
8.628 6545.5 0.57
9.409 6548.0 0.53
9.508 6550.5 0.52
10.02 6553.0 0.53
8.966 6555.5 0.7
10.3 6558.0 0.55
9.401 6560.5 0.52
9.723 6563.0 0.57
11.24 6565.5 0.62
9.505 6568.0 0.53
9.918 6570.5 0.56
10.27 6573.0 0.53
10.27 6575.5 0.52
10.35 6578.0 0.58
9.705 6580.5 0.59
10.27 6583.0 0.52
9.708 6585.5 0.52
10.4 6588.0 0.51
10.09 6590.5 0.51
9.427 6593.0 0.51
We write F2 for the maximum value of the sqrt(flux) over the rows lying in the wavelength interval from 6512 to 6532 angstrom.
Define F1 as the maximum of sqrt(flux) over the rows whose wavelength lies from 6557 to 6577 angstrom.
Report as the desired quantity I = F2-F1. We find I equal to -0.18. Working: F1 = 3.35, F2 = 3.18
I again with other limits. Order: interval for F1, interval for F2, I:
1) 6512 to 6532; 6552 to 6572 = 0.18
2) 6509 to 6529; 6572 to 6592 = 0.02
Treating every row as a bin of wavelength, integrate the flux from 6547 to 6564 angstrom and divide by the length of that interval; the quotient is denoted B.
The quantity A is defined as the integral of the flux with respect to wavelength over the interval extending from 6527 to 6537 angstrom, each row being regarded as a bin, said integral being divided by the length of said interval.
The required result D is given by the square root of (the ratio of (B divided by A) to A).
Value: 0.309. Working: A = 10.0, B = 9.6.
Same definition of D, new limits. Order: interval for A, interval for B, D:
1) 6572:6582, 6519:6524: 0.297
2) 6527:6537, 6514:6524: 0.299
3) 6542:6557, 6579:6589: 0.338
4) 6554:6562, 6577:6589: 0.331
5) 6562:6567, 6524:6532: 0.301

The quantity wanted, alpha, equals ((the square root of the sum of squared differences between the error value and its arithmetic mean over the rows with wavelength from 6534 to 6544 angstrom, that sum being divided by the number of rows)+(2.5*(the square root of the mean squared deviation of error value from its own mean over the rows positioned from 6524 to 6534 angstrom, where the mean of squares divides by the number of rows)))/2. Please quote 0.053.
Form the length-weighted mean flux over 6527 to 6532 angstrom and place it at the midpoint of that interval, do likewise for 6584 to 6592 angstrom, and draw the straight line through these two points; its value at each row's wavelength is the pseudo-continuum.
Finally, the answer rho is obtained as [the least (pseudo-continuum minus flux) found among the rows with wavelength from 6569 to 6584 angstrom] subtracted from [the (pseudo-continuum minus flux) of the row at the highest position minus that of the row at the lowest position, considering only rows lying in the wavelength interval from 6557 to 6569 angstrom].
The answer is 1.1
